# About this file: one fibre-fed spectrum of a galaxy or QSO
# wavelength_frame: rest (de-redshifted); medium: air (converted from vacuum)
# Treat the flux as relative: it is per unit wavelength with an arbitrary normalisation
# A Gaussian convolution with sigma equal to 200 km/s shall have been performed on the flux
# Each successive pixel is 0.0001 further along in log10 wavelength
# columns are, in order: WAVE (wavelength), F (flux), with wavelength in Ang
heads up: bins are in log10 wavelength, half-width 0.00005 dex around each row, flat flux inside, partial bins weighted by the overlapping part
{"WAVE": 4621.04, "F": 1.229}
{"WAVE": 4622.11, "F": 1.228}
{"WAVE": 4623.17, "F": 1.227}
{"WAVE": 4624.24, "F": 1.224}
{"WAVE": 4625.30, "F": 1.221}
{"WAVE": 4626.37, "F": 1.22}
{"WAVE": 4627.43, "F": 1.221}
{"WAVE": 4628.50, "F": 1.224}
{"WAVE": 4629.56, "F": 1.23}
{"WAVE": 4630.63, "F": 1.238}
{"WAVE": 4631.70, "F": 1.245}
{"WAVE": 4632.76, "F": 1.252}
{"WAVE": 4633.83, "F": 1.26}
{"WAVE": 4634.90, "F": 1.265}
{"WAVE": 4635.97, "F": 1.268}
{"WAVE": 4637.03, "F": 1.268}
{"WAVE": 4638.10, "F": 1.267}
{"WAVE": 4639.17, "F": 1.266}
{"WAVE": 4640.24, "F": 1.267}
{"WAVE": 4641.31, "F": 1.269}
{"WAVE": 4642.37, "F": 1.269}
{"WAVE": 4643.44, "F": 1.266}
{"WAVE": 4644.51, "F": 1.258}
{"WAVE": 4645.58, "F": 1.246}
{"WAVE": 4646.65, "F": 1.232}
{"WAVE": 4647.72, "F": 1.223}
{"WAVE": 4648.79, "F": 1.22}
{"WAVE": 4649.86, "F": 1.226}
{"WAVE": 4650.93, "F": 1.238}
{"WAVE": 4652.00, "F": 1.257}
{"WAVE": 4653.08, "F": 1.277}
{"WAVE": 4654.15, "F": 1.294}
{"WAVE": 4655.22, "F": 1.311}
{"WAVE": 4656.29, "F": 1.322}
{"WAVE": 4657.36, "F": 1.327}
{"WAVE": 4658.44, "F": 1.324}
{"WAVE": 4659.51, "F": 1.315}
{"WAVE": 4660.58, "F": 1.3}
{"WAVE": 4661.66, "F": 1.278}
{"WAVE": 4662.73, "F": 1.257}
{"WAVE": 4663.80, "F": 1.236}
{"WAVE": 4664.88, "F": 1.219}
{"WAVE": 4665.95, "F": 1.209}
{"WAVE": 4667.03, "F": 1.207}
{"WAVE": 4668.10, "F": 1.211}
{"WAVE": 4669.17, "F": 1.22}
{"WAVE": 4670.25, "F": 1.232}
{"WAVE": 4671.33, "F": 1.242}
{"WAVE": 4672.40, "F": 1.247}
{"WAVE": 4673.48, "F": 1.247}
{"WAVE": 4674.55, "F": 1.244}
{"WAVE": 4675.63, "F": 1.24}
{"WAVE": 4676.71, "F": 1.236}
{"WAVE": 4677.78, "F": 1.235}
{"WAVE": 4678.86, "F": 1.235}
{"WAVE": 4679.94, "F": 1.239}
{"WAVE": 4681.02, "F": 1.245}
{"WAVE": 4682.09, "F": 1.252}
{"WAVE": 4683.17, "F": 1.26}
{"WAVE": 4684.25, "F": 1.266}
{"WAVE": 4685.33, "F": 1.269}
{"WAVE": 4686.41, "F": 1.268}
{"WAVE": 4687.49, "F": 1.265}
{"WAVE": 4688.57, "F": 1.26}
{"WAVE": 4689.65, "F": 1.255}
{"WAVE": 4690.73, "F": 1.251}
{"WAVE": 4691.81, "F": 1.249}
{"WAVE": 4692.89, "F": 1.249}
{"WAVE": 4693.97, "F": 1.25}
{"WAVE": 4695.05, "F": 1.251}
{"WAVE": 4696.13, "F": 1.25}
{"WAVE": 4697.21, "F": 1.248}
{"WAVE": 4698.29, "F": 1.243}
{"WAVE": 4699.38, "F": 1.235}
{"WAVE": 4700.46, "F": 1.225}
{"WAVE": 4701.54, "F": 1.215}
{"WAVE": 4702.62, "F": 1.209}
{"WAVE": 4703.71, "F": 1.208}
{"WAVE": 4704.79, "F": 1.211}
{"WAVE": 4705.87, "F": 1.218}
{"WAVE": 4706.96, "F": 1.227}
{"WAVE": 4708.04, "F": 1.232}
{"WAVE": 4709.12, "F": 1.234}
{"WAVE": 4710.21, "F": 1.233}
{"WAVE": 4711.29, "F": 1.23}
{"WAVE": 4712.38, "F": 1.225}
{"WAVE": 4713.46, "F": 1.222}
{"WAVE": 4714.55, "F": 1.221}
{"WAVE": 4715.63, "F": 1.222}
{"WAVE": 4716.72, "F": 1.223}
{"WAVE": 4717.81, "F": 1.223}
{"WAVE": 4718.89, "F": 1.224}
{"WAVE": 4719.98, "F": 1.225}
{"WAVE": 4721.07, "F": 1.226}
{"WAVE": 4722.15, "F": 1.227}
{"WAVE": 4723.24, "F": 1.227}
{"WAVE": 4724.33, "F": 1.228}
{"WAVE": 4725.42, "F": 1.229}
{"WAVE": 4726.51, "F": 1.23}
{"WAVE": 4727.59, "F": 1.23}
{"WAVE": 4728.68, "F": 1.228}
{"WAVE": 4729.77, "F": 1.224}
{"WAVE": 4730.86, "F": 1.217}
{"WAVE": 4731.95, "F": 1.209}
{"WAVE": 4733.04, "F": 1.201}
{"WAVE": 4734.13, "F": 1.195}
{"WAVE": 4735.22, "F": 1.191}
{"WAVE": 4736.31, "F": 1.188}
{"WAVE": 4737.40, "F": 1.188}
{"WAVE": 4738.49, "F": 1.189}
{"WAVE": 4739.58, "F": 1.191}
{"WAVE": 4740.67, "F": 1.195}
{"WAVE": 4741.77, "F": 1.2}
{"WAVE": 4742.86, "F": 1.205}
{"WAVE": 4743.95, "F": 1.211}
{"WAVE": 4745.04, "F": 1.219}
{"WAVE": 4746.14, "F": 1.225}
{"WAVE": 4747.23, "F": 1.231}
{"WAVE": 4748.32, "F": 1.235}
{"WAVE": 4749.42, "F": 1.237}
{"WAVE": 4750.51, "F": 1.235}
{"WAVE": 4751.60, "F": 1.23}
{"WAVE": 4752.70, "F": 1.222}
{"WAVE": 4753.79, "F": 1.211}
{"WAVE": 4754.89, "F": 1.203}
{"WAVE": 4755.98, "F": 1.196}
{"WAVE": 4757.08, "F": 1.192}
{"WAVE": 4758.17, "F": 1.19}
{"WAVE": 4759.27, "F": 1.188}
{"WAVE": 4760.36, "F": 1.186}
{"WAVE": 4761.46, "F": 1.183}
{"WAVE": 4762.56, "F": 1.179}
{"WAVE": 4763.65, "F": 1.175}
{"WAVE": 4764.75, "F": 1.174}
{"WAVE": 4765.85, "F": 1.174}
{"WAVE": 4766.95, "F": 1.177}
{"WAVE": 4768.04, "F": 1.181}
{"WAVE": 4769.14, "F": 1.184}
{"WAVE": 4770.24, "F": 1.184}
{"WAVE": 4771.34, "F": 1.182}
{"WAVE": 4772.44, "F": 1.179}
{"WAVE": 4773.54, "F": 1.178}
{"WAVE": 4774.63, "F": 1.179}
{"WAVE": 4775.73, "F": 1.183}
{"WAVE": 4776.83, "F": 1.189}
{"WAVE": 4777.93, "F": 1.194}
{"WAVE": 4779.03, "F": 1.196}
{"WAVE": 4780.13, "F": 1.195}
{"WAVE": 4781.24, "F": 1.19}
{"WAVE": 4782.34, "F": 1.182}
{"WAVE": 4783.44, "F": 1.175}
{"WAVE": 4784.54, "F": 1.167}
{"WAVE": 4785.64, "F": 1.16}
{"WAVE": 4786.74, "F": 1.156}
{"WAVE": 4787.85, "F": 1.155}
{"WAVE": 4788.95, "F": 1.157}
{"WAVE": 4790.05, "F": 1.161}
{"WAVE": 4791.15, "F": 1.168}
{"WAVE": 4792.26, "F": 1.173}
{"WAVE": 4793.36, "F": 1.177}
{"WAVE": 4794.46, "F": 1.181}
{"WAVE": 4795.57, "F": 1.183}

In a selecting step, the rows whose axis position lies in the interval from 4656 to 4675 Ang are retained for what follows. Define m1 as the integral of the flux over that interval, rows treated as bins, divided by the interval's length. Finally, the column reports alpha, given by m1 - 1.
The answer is 0.257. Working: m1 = 1.26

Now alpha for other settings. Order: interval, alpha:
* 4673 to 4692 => 0.251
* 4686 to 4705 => 0.242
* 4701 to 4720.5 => 0.222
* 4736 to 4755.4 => 0.212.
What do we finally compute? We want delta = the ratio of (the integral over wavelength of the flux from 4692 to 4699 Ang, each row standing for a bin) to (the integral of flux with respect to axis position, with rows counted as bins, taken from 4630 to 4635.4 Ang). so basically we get 1.3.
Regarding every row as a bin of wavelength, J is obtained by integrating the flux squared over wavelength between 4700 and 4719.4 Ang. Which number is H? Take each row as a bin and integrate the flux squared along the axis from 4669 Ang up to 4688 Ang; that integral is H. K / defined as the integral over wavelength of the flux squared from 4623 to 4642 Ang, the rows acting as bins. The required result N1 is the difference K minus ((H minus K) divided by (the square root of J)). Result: 29.5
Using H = 29.6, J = 29.0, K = 29.5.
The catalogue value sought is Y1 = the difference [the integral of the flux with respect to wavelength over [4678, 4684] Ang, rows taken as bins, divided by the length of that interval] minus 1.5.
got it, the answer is -0.25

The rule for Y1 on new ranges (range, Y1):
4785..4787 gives -0.34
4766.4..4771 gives -0.32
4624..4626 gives -0.28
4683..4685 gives -0.24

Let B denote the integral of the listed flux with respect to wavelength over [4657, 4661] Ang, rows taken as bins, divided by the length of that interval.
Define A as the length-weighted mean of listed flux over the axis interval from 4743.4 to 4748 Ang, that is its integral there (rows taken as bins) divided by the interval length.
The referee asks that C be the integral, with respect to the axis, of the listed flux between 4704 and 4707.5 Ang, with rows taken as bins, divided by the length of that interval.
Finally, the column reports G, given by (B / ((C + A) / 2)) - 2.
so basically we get -0.92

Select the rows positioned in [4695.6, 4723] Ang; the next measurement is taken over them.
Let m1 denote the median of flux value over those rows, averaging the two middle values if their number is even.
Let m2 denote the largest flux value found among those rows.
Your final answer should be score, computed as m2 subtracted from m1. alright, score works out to -0.025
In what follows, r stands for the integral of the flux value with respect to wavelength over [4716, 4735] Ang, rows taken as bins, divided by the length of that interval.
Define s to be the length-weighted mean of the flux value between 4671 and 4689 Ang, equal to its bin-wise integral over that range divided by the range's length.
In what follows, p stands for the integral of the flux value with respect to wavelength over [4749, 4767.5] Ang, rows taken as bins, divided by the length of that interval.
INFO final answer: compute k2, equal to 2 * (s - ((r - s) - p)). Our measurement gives 4.95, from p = 1.20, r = 1.22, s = 1.25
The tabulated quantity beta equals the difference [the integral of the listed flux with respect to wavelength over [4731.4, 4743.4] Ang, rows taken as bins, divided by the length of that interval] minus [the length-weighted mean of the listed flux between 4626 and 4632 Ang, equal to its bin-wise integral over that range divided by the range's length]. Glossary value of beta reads -0.034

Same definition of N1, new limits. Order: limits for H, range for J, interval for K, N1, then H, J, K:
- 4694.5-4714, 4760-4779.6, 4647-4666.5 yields 31.7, 29.4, 27.4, 31.4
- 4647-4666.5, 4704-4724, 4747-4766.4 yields 27.4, 31.4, 30.0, 28.0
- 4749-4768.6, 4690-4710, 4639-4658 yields 30.9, 28.1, 30.5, 30.4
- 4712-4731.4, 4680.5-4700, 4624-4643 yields 29.8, 29.1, 30.6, 29.7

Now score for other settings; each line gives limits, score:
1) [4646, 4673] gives -0.085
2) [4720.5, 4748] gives -0.014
